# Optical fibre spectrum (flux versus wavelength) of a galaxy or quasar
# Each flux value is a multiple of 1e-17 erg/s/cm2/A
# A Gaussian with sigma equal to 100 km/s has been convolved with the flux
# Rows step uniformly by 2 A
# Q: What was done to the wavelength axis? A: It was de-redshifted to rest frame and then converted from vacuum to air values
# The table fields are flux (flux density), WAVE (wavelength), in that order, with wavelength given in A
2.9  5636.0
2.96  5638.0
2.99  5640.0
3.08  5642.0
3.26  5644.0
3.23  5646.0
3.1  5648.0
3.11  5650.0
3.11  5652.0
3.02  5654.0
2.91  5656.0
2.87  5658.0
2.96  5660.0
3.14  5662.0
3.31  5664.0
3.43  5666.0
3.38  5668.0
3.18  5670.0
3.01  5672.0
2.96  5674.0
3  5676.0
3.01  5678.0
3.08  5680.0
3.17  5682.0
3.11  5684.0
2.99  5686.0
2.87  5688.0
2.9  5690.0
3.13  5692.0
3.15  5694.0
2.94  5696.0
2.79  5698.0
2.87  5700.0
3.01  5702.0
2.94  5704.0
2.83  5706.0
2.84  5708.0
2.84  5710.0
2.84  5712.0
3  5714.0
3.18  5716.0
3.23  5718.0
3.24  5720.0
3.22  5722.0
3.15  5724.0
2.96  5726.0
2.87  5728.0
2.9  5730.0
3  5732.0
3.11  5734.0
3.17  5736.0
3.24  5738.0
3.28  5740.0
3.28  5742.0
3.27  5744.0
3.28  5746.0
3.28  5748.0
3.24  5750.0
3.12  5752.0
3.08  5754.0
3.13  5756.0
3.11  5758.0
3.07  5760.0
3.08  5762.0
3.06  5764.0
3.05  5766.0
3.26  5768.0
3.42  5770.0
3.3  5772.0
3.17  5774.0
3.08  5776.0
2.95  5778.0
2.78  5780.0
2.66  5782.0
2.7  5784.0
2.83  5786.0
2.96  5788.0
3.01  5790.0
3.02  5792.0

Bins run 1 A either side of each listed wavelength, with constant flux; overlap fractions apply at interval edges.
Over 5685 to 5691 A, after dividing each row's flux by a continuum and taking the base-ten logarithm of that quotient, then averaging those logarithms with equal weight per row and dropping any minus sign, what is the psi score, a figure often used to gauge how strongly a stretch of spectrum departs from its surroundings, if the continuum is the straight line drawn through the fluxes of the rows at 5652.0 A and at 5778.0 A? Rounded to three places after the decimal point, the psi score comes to 0.021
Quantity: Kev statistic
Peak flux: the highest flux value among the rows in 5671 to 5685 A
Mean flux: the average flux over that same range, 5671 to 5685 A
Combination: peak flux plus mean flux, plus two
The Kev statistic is 8.22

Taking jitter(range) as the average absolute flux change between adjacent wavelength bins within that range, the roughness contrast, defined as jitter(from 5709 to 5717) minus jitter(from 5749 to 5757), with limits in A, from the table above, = 0.04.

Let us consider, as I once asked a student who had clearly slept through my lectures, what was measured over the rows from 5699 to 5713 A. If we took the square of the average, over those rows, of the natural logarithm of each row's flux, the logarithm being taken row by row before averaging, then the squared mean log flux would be 1.12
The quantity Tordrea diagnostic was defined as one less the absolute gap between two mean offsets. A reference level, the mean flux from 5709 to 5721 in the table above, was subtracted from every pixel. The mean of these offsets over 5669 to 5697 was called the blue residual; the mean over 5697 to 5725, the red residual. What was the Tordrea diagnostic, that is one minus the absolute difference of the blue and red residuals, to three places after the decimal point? 0.963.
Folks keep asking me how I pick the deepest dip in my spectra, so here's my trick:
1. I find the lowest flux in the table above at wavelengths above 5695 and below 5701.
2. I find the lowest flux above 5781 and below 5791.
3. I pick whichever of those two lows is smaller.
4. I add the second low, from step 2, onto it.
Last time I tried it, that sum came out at 5.32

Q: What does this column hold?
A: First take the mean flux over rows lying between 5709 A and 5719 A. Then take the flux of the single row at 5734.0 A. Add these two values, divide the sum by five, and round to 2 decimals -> 1.23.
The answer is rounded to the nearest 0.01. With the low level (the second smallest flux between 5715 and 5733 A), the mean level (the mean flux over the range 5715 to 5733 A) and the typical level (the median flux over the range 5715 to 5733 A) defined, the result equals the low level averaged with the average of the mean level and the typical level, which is 3.01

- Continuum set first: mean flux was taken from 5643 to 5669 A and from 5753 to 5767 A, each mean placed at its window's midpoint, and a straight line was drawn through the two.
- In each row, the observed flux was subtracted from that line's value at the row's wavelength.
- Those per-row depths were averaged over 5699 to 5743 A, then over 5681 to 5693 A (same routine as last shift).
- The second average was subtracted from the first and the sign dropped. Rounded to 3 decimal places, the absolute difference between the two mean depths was 0.036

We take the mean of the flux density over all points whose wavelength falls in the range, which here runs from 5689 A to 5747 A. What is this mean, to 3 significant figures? 3.05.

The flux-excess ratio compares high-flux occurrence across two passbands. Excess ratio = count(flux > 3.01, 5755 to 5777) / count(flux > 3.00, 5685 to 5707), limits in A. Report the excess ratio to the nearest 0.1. 3.7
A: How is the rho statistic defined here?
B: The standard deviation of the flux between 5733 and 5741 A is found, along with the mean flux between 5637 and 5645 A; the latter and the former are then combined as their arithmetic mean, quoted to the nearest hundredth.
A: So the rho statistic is 1.57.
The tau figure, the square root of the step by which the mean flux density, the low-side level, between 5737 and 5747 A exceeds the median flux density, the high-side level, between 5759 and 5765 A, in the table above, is 0.45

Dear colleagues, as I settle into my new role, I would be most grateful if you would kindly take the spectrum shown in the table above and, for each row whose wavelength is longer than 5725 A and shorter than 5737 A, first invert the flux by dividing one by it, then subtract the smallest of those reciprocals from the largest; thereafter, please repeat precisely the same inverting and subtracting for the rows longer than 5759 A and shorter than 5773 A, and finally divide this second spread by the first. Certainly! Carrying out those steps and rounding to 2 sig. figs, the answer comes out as 1.1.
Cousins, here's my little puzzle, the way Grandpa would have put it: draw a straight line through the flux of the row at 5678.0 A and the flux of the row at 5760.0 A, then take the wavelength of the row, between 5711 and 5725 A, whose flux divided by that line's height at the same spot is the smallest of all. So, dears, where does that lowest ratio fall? 5712.0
